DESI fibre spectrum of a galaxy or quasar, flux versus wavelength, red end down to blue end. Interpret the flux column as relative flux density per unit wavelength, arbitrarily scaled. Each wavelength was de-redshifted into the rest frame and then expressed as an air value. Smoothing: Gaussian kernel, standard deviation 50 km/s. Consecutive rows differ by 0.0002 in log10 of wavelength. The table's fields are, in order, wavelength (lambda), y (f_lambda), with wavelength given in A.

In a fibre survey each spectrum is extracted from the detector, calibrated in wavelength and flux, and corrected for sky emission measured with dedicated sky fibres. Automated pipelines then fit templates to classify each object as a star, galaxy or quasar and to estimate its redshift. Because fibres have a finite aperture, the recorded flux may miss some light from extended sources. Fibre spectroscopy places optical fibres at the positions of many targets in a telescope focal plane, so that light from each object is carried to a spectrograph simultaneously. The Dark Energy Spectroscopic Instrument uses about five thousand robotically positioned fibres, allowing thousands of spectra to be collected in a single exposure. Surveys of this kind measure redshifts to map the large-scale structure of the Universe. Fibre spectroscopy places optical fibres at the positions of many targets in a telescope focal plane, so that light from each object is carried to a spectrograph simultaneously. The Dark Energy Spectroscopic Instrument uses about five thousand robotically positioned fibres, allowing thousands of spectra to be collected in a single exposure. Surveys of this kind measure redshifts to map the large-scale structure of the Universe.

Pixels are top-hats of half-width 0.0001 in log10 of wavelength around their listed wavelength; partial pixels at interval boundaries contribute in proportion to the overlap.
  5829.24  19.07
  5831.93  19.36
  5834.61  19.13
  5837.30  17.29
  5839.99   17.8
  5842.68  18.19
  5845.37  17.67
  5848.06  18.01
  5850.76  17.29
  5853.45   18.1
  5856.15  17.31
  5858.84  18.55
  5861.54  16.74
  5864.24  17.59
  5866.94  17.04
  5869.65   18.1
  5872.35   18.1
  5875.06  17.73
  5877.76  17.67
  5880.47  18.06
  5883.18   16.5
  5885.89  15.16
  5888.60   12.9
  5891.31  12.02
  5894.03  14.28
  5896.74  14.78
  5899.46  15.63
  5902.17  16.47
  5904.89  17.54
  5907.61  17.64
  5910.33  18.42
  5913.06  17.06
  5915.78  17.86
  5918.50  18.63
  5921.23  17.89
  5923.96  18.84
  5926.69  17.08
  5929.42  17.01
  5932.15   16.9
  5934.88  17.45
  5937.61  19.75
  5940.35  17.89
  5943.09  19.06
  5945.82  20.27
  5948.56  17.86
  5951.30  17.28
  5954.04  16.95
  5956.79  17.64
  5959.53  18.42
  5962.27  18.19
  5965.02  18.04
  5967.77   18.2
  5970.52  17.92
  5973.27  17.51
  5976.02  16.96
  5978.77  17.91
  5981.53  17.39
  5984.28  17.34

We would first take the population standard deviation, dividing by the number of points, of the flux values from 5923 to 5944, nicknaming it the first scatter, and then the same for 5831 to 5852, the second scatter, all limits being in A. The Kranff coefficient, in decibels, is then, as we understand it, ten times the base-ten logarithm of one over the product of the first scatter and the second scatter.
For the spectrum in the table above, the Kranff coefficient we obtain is 1.3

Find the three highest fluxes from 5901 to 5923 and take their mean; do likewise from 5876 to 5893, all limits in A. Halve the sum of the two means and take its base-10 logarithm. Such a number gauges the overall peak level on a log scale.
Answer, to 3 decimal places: 1.252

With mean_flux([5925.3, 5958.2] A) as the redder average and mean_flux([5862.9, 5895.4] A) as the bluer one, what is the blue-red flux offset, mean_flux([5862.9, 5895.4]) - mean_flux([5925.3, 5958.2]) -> -1.7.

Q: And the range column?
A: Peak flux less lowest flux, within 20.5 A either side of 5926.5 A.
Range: 3.4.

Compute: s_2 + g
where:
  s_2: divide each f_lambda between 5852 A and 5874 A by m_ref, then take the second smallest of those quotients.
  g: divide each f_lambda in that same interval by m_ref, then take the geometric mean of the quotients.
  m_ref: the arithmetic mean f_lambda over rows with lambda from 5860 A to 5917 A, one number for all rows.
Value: 2.10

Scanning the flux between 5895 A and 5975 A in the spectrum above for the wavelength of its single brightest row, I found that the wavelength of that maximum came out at 5945.82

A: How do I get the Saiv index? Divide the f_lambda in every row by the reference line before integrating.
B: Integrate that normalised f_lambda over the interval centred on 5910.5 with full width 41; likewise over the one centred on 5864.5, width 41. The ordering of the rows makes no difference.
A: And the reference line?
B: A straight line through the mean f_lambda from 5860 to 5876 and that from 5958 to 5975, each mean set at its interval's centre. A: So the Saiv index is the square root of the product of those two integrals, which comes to 40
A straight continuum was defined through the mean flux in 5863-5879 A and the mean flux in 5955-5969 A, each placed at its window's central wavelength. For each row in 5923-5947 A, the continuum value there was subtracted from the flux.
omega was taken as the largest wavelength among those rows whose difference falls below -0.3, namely 5934.88 A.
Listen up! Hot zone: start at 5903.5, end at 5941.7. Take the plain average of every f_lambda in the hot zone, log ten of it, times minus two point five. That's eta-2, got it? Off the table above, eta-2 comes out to -3.129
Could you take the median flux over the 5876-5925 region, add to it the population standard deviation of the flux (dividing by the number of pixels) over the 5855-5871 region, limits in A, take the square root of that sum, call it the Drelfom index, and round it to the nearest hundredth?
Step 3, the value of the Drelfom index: 4.23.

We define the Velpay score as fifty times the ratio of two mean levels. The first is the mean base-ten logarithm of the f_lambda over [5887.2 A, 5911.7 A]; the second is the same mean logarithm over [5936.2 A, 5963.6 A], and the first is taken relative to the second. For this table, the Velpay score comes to 47.0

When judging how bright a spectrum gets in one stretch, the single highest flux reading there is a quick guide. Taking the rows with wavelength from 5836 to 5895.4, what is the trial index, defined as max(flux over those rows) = 18.55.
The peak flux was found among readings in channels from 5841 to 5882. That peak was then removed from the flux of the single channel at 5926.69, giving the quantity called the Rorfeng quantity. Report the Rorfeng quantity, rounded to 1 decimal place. -1.5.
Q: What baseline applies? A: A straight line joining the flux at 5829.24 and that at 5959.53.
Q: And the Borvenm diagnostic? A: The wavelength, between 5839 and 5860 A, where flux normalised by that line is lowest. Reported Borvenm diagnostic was 5850.76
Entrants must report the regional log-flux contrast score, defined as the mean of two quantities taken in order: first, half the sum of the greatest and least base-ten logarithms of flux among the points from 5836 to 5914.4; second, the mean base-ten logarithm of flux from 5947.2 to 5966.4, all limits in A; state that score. 1.212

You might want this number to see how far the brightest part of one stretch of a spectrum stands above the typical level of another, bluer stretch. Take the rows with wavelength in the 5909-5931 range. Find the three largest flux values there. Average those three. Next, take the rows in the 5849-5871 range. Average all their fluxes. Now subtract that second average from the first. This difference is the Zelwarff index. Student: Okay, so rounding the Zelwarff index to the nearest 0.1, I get 1.0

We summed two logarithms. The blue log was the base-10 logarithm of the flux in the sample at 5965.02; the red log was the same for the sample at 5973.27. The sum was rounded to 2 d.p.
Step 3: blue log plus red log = 2.50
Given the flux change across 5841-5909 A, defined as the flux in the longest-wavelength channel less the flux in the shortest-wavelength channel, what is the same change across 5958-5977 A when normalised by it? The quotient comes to 2.7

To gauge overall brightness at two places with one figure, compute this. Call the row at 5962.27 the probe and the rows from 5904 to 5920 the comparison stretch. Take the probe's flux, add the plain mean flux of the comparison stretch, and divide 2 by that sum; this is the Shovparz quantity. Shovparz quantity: 0.0555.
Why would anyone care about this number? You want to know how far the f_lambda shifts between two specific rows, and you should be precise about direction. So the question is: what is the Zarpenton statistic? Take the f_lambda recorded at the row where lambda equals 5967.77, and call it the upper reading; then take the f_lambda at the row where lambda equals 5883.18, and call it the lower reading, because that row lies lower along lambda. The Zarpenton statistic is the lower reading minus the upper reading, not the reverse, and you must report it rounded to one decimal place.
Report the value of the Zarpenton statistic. -1.7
